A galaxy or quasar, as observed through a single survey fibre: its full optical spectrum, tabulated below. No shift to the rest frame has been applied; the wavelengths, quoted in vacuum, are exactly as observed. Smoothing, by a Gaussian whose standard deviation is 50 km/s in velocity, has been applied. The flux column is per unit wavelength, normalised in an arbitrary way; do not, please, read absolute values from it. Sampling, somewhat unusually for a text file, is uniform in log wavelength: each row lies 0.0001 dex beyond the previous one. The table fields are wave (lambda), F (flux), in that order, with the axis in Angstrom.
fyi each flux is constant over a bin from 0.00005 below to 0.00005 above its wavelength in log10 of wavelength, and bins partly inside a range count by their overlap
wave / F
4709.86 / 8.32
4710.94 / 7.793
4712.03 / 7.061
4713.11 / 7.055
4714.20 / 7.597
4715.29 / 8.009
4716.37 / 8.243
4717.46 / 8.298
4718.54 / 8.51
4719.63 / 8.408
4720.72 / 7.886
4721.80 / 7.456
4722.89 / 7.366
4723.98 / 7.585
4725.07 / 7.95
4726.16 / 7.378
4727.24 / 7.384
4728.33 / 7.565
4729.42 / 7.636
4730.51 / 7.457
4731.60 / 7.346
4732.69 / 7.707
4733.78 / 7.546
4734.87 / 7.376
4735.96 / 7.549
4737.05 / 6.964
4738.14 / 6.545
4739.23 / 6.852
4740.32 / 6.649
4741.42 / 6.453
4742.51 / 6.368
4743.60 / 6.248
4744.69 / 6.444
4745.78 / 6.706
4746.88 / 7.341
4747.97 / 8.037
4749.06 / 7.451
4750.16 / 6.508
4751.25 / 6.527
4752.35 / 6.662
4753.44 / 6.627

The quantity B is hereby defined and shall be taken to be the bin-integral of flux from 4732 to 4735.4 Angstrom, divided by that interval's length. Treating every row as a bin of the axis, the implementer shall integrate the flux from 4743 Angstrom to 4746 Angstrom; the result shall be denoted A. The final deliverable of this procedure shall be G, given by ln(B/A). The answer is -0.9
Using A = 19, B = 7.5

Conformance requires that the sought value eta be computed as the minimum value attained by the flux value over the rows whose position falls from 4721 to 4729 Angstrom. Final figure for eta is 7.366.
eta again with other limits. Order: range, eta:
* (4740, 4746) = 6.248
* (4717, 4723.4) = 7.366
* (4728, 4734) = 7.346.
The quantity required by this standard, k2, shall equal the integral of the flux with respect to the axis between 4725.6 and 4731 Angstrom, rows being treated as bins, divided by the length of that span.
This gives 7.5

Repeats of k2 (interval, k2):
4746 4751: 7.2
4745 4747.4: 6.9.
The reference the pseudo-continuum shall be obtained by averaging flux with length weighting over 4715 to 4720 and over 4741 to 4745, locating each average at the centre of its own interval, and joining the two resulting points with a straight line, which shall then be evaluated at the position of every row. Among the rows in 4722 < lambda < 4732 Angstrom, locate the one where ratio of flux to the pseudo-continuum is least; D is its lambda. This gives 4722.89 Angstrom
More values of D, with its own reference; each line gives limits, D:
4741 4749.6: 4743.60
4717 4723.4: 4722.89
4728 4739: 4738.14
